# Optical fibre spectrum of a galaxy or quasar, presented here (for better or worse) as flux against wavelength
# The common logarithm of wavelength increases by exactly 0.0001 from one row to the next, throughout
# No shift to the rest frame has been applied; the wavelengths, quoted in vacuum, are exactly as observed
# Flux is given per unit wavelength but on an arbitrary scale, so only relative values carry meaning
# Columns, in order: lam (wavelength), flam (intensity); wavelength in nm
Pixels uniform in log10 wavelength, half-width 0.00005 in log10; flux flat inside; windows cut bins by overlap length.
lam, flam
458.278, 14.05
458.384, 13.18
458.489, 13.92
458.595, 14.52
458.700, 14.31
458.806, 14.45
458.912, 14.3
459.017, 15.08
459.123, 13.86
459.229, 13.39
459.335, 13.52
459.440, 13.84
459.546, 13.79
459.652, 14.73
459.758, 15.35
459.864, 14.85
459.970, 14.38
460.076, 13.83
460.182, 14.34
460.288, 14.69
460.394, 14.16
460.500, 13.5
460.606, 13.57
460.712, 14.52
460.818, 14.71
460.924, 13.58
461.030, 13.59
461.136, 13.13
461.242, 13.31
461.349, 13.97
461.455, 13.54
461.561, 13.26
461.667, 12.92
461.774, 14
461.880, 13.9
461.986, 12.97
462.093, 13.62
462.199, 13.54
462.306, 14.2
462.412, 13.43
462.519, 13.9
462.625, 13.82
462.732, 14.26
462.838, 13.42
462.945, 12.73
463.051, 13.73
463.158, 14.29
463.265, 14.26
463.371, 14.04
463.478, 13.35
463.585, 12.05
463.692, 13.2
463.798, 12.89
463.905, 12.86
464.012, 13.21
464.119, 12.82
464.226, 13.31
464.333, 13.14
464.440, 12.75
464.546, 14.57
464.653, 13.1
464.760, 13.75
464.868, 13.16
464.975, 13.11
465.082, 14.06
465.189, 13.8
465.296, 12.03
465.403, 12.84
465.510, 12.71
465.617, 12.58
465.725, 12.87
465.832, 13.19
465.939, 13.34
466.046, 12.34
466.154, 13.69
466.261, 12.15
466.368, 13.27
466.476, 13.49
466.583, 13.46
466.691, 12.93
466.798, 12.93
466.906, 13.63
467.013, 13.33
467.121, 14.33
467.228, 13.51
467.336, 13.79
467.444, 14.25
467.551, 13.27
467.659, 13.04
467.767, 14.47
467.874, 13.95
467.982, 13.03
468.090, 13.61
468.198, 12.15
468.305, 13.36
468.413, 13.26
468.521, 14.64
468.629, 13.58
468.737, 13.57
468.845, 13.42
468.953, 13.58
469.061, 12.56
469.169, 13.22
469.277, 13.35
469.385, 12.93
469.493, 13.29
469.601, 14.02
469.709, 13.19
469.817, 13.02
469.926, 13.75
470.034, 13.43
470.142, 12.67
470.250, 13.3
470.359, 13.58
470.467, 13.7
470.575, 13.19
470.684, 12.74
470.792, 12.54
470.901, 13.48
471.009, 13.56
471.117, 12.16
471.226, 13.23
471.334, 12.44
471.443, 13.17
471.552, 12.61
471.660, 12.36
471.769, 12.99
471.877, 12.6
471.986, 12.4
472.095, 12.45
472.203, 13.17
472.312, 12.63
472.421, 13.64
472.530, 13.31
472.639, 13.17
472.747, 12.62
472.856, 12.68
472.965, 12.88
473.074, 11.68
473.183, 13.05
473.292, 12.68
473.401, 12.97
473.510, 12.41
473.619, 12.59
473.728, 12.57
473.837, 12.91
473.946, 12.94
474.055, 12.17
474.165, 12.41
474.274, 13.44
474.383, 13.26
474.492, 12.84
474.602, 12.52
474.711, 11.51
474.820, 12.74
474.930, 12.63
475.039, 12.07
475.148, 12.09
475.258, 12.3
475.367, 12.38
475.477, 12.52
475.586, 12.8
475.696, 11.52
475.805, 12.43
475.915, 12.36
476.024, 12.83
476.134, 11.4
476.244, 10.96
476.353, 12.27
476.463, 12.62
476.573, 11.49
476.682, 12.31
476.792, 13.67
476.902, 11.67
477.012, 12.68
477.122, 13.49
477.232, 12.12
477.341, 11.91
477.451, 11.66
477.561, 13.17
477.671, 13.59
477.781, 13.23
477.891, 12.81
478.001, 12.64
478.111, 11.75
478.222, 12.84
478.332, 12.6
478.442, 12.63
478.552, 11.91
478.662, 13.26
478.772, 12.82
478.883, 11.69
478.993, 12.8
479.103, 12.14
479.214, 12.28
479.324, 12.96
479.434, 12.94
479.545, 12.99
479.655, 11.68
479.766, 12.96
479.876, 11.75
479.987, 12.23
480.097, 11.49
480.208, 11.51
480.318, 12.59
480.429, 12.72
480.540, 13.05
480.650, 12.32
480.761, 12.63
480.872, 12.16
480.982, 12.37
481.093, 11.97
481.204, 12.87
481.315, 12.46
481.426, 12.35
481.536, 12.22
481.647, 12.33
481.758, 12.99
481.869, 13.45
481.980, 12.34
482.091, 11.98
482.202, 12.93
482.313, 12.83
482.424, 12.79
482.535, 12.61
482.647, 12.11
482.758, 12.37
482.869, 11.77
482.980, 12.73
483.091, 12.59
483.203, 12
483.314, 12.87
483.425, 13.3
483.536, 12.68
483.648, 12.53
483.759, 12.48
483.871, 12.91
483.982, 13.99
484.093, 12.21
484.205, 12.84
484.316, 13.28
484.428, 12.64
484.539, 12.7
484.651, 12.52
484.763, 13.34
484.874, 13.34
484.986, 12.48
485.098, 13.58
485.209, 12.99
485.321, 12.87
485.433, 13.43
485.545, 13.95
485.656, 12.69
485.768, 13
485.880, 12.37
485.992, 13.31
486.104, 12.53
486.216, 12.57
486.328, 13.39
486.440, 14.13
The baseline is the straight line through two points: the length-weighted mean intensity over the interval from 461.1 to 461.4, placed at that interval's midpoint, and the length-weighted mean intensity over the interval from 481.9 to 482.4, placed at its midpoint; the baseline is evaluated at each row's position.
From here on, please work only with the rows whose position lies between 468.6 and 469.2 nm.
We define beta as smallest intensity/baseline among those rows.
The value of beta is 0.96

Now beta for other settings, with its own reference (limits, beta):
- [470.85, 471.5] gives 0.93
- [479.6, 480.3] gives 0.91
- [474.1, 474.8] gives 0.89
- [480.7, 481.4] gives 0.95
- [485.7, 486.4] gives 1.00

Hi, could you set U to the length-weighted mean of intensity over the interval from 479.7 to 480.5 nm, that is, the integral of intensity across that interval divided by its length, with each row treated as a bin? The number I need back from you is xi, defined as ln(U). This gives 2.50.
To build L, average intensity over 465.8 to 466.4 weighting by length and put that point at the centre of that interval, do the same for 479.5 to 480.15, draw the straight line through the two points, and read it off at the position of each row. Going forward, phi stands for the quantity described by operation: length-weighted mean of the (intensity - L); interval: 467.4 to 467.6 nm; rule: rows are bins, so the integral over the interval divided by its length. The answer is 0.84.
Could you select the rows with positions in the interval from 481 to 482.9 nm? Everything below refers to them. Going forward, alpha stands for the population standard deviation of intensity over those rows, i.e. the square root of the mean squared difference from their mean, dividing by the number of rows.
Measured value 0.43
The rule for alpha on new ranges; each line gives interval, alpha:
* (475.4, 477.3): 0.70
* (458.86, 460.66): 0.58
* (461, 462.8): 0.39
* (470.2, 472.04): 0.48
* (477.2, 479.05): 0.59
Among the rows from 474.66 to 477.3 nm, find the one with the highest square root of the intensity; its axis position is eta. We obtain 476.792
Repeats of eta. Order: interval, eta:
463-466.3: 464.546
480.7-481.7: 481.204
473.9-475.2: 474.274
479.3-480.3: 479.545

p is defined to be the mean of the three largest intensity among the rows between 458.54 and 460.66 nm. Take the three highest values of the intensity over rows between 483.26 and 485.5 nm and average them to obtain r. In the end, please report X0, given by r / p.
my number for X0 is 0.905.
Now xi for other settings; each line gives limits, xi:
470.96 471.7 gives 2.55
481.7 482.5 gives 2.55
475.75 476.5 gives 2.49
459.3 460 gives 2.67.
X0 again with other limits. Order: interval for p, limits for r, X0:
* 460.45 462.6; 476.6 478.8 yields 0.938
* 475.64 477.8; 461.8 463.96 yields 1.051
